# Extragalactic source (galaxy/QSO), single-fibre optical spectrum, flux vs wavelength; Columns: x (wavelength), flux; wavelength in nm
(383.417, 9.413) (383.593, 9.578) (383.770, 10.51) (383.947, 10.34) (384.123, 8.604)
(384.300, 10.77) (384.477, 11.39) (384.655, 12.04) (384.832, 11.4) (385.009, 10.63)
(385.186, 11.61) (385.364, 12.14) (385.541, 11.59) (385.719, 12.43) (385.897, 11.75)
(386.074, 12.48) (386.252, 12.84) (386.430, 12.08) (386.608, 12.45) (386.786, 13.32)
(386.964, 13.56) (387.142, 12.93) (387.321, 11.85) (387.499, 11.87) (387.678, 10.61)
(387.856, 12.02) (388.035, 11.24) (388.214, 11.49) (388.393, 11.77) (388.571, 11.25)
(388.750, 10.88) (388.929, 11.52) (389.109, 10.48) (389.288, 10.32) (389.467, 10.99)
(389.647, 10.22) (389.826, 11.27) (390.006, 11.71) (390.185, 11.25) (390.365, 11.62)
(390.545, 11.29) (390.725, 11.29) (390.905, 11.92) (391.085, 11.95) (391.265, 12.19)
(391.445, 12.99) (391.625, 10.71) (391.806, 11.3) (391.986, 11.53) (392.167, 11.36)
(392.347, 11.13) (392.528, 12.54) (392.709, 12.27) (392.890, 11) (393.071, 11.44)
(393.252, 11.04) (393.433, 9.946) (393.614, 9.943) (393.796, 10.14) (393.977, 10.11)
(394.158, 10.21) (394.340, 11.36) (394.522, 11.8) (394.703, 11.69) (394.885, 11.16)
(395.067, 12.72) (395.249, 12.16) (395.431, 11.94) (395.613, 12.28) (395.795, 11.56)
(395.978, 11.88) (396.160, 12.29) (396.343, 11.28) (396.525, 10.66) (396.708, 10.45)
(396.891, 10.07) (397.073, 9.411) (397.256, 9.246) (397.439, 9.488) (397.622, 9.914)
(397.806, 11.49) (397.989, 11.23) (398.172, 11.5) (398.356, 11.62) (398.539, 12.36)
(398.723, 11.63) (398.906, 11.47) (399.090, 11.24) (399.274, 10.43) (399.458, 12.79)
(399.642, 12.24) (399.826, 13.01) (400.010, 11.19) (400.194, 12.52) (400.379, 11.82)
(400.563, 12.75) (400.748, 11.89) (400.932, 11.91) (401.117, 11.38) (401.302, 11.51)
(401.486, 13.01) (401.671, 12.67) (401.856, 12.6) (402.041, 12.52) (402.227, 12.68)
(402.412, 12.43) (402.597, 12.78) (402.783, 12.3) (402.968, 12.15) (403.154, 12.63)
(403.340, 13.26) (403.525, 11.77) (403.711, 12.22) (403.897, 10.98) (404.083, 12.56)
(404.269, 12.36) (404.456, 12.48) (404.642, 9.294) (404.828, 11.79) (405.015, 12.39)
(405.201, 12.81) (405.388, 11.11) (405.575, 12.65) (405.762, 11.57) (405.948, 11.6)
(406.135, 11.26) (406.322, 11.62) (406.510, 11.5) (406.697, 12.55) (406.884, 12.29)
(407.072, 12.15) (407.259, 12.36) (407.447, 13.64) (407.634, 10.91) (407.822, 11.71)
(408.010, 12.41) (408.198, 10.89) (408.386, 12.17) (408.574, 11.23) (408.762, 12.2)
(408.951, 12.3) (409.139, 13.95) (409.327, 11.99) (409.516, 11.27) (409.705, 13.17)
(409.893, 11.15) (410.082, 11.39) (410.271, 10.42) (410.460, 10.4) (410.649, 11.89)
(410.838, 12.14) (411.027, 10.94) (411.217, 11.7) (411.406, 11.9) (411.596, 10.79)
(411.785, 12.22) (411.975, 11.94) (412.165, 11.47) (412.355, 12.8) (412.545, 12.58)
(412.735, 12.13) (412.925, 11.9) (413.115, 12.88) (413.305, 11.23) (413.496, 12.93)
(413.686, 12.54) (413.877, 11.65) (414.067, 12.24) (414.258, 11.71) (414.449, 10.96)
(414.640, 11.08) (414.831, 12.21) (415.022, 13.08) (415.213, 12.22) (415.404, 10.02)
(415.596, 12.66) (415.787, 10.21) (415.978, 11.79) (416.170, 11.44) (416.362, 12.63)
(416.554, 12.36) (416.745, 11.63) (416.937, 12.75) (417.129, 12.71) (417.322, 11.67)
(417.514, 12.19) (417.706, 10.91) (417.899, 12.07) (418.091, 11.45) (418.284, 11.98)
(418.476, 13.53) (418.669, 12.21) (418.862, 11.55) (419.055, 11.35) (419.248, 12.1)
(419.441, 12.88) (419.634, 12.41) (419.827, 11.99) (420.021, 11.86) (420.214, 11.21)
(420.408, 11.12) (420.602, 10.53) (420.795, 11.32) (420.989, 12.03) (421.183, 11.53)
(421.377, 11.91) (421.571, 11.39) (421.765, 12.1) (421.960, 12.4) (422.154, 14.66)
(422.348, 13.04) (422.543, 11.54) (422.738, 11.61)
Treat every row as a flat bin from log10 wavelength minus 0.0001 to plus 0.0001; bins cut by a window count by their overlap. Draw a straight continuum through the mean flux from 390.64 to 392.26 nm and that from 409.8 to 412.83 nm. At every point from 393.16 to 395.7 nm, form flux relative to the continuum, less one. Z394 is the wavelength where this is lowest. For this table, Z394 393.614 nm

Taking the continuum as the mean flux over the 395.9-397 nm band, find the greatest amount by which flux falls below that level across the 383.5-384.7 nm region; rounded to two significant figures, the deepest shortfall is 2.5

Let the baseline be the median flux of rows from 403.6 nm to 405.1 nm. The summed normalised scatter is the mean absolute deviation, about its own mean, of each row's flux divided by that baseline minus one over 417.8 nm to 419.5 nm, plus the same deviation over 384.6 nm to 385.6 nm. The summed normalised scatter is 0.071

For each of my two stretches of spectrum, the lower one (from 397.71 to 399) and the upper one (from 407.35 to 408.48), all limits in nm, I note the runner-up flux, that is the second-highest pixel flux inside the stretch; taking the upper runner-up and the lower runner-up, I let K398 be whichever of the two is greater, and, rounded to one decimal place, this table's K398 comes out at 12.4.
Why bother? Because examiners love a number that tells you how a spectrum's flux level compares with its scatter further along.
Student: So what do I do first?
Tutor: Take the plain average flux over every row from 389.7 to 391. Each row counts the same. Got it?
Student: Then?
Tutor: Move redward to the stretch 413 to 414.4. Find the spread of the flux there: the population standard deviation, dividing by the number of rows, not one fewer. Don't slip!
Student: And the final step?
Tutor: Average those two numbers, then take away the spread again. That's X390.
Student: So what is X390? 5.4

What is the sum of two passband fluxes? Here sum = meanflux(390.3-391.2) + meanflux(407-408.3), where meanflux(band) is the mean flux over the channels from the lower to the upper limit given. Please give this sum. 23.6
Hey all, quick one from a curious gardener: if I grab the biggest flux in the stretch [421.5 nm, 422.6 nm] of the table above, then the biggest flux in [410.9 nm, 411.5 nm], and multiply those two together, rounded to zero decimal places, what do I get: 174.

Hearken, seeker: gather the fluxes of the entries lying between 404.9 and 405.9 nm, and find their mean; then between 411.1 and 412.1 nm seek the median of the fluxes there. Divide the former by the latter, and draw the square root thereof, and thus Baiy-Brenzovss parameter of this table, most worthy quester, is 1.01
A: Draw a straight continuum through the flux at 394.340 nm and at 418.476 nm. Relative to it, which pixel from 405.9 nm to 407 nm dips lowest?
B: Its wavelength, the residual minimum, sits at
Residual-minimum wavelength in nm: 406.135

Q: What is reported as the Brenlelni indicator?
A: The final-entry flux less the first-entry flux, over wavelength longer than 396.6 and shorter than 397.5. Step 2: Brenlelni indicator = -1.0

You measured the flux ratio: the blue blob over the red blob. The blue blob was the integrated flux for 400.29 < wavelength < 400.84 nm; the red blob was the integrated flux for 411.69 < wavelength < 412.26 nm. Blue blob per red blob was 0.99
